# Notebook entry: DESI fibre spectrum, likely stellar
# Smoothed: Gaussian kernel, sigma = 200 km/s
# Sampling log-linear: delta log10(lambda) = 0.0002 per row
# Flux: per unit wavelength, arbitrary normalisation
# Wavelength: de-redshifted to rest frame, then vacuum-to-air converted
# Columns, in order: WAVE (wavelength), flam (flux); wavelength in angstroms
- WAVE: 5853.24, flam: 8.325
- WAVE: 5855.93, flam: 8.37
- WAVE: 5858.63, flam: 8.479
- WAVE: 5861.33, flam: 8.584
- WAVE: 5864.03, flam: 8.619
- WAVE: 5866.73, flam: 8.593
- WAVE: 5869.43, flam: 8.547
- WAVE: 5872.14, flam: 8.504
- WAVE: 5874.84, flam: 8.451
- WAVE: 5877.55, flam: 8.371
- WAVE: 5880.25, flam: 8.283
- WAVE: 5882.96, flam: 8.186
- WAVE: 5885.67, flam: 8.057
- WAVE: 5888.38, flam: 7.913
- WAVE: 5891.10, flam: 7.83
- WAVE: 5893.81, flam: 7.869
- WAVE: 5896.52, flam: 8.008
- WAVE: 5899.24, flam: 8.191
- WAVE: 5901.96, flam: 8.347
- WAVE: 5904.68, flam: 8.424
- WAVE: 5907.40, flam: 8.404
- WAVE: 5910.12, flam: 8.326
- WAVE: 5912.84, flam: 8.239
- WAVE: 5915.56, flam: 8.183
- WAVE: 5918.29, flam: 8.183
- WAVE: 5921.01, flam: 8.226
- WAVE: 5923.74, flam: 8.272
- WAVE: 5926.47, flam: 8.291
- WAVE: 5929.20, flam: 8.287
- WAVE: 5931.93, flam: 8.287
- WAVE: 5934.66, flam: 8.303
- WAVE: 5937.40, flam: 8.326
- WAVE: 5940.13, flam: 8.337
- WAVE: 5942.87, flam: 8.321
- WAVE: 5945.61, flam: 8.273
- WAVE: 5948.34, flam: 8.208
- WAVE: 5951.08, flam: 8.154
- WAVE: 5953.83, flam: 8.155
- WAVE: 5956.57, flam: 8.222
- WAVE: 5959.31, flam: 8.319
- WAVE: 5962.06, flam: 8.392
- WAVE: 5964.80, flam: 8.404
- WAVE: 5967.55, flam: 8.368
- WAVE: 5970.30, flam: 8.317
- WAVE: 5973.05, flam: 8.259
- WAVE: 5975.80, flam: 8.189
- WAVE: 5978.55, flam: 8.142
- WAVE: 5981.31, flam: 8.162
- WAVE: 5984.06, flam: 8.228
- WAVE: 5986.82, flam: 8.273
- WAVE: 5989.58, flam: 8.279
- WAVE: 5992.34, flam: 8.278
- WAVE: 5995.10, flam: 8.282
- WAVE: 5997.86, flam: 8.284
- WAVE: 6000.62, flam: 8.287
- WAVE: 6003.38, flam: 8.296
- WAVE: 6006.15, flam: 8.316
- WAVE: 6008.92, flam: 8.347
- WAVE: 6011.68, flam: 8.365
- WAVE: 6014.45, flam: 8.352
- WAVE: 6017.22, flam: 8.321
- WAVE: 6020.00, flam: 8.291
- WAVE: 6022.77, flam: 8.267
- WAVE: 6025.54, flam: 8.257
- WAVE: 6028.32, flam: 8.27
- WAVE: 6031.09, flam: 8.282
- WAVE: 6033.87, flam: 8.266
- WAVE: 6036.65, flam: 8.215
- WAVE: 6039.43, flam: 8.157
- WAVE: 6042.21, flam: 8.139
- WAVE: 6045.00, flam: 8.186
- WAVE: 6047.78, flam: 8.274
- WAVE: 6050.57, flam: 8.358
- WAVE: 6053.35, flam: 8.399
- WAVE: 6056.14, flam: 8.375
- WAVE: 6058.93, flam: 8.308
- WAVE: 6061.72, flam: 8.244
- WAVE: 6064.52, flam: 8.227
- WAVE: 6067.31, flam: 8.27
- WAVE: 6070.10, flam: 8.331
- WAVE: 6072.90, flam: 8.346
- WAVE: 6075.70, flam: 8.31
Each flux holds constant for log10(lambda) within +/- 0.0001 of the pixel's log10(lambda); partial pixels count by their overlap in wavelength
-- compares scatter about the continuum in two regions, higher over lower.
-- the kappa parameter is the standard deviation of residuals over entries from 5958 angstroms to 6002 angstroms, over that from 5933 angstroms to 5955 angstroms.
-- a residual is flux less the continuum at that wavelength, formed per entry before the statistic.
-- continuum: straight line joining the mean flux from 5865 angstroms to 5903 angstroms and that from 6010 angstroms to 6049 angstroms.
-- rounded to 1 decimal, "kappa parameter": 1.0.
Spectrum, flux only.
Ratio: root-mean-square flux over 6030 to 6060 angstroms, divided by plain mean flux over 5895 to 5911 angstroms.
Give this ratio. 1.00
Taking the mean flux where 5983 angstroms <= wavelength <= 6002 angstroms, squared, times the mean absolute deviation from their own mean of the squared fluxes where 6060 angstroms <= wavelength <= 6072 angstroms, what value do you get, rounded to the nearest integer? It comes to 37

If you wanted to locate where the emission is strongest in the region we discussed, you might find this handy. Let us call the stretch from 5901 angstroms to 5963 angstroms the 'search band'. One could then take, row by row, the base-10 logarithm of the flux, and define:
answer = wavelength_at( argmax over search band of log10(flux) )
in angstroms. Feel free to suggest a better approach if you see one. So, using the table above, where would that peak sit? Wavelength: 5904.68 angstroms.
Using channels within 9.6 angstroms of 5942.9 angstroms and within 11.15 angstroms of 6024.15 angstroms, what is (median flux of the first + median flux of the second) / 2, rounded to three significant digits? 8.29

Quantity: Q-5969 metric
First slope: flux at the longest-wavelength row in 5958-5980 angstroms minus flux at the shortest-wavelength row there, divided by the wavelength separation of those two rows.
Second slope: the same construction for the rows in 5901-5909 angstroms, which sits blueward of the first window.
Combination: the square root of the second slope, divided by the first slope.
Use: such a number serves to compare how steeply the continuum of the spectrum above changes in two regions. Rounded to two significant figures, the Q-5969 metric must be -11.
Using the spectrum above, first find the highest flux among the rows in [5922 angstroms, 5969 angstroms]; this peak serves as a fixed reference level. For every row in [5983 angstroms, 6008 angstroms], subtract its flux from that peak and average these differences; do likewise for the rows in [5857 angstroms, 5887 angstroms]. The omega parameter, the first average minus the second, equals 0.14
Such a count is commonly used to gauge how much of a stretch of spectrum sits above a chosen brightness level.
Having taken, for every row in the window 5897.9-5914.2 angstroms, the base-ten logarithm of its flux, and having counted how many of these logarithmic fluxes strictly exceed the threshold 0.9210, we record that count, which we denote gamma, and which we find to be 3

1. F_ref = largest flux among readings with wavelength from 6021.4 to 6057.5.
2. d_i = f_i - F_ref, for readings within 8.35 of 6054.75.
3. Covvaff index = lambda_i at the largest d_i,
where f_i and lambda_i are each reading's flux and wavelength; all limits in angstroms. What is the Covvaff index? 6053.35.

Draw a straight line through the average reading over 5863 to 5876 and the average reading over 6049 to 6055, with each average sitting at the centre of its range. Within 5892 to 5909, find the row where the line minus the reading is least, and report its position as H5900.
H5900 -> 5904.68 angstroms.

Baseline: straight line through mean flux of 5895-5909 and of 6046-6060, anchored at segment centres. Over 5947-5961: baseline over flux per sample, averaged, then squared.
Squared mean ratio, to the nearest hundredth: 1.02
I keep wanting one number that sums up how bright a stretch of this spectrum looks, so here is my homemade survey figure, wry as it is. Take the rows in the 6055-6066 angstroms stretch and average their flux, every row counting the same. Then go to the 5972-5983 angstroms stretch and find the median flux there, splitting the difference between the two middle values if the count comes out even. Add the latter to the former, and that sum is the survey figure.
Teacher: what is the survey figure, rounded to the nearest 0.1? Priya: 16.5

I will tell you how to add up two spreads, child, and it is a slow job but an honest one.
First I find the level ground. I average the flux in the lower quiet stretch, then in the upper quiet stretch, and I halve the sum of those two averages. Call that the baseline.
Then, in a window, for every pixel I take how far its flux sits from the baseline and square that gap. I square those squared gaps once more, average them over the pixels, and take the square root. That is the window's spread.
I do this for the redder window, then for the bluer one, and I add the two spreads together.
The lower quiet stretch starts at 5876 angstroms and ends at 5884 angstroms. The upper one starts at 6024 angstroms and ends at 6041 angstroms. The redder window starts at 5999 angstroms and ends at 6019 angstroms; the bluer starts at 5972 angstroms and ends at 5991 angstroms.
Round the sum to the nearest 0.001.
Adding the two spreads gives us 0.013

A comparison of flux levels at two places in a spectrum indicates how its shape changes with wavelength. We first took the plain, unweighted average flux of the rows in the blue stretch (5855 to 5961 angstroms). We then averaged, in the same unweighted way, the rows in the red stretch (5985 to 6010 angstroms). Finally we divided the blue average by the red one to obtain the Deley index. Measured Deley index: 1.00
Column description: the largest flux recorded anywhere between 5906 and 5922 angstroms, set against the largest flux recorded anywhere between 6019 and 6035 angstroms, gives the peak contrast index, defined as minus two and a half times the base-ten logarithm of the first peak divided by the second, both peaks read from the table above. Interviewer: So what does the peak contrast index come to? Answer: -0.015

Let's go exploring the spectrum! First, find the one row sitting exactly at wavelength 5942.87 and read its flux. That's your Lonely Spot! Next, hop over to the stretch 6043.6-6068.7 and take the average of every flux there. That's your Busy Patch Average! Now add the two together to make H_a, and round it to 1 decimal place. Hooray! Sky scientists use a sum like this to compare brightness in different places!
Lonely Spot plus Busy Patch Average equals 16.6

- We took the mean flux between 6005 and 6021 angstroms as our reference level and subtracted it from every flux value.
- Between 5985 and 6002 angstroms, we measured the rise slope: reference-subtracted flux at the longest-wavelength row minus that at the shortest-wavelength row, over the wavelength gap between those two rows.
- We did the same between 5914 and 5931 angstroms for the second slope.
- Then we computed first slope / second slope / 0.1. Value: 1.3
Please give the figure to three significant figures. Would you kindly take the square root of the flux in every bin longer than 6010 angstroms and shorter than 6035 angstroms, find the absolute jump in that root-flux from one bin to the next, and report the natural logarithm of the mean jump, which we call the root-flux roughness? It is -5.73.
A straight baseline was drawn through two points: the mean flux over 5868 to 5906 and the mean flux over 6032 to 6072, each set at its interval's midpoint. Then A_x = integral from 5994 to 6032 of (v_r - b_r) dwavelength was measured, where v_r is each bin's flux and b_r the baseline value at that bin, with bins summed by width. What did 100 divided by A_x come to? 56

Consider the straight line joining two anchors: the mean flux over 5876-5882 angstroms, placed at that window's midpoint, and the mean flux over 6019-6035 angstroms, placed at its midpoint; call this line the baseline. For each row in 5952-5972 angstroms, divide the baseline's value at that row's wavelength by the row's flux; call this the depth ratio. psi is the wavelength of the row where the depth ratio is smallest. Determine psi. 5964.80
